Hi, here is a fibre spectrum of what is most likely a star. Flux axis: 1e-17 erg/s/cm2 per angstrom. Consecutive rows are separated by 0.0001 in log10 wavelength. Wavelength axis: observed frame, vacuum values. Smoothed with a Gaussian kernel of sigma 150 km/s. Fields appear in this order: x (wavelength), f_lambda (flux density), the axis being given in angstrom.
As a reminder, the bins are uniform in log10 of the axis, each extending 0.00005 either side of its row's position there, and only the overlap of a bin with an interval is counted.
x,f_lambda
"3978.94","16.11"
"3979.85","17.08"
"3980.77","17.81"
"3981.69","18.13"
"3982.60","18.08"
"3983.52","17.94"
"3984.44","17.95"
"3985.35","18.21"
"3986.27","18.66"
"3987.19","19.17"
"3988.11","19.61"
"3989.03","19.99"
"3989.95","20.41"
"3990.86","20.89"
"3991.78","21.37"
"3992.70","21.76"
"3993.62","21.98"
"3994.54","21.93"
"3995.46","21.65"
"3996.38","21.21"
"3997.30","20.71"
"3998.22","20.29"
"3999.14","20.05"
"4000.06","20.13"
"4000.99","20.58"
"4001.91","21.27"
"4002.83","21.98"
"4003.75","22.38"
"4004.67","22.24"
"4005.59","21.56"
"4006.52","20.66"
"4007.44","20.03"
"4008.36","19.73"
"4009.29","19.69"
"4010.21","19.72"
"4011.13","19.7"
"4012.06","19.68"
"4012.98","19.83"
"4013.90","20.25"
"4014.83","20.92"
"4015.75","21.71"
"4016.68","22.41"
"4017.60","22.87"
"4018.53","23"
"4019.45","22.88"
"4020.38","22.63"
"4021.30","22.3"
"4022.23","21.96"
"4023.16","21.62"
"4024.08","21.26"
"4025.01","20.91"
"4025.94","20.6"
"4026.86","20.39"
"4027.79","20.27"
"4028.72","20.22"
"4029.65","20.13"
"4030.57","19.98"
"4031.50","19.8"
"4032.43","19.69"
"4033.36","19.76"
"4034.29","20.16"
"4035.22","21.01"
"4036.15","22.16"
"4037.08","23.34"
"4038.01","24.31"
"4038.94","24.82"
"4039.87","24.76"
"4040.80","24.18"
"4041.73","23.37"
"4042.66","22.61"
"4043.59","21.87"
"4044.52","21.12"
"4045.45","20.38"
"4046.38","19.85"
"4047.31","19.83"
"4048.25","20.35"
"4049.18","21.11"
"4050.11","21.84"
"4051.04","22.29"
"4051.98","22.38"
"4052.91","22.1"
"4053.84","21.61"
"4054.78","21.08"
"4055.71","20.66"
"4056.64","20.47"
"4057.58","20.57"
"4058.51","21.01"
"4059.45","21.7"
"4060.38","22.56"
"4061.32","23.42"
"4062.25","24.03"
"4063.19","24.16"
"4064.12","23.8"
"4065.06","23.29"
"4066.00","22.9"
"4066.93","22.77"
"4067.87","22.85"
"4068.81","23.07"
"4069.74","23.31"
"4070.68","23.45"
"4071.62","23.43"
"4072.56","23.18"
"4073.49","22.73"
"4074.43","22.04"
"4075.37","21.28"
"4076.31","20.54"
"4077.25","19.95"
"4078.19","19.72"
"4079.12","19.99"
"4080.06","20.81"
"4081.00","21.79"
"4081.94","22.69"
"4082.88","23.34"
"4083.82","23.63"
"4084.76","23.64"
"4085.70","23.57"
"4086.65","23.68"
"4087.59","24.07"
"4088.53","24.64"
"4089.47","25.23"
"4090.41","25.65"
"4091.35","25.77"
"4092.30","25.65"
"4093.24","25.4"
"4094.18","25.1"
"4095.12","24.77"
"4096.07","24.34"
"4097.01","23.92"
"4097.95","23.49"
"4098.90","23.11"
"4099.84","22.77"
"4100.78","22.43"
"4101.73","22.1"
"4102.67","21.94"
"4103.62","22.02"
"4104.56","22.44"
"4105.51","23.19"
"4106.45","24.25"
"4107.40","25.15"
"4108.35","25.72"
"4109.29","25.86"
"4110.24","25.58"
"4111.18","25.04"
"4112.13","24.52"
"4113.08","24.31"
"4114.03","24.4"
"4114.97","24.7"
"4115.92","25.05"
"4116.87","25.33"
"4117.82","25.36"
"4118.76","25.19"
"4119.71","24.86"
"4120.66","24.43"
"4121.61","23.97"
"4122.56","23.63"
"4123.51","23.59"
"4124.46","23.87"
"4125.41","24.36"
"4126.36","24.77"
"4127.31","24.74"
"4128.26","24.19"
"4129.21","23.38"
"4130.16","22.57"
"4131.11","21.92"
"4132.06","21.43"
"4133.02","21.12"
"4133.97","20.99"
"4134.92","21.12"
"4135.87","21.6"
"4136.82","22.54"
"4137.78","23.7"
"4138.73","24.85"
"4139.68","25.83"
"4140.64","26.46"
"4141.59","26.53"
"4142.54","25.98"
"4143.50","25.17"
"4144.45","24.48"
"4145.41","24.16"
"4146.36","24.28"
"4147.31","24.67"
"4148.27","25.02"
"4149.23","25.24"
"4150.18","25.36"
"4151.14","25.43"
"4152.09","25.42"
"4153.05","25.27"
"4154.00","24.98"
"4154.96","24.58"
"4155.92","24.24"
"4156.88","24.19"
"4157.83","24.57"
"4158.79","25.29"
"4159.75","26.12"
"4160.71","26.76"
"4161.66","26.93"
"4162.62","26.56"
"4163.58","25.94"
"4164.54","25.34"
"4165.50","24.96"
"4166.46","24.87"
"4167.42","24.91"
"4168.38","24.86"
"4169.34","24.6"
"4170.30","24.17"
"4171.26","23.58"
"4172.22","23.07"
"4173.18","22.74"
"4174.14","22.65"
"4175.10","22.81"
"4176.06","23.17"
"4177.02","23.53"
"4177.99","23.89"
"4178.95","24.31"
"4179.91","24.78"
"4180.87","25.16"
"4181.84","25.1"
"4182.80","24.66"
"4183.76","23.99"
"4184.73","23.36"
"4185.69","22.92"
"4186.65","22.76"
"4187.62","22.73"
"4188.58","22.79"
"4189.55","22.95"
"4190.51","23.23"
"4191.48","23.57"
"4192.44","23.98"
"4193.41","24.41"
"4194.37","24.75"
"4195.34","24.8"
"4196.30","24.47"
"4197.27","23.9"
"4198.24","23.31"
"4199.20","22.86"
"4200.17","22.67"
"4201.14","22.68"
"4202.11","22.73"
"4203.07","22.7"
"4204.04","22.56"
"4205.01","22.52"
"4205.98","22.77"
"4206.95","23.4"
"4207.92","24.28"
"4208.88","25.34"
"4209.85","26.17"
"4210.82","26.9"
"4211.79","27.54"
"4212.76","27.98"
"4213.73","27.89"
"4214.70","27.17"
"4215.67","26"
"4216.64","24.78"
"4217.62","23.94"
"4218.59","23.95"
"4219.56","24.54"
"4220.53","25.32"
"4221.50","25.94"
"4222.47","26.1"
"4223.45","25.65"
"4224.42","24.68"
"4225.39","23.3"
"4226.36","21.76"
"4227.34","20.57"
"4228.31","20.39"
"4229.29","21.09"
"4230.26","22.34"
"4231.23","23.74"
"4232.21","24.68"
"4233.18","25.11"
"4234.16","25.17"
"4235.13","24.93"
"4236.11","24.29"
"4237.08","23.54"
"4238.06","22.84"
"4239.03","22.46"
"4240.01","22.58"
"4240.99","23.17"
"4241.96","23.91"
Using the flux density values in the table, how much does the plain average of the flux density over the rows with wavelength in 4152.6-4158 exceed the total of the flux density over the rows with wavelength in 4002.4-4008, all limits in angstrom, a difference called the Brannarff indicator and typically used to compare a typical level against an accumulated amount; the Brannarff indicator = -104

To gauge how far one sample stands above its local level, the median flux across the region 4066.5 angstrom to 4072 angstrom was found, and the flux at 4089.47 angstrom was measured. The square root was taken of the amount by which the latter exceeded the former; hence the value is 1.4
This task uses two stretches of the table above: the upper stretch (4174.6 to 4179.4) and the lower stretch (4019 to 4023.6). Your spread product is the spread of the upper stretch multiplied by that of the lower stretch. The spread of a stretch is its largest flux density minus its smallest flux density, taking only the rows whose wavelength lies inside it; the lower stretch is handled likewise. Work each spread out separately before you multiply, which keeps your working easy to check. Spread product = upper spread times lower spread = 1.9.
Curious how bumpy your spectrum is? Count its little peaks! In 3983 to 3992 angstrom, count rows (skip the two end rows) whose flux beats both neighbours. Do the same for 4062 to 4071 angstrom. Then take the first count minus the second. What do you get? -1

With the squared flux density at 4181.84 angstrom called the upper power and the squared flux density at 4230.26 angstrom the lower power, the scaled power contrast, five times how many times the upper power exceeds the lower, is 6.3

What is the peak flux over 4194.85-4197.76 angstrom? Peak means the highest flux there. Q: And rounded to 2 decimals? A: 24.80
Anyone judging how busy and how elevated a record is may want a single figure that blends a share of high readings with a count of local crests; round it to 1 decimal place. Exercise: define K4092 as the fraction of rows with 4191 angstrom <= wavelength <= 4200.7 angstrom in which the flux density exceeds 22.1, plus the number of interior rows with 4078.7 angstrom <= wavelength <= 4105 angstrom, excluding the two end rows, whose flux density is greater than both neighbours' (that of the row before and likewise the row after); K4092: 3.0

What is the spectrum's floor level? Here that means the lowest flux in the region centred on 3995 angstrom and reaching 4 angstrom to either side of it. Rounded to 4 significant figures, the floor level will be 20.29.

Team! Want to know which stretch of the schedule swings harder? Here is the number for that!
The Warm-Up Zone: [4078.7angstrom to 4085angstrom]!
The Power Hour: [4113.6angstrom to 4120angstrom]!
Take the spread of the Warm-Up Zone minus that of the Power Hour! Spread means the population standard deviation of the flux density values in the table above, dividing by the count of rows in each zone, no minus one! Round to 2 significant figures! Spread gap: 1.0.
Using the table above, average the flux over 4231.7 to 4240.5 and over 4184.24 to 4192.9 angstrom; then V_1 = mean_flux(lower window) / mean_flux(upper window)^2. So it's 0.040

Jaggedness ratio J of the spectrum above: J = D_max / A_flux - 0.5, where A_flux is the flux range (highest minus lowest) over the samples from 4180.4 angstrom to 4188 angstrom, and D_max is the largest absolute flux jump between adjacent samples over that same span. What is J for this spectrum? -0.22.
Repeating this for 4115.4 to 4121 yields -0.04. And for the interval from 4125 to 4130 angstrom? 0.08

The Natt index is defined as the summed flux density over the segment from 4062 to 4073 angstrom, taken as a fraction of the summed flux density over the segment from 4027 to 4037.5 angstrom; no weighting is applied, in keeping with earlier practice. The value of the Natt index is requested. 1.2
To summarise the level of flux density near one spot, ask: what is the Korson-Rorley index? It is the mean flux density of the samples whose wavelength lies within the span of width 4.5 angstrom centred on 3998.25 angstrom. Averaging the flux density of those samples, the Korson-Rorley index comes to 20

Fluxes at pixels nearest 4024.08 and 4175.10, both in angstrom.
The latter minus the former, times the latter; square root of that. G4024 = 5.9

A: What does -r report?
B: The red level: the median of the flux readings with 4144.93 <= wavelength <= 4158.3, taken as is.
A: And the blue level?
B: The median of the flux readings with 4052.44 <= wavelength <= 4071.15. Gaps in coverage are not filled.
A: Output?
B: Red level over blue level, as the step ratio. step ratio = 1.09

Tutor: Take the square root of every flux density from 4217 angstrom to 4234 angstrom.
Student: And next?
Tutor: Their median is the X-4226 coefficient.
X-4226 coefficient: 4.89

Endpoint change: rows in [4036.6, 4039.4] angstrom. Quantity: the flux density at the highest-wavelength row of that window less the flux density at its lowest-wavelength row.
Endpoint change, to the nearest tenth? 1.5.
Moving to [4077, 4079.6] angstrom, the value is 0.0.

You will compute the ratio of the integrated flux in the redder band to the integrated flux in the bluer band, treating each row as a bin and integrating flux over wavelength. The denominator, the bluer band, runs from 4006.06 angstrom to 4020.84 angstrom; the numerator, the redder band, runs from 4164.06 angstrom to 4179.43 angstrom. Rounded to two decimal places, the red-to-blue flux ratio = 1.19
